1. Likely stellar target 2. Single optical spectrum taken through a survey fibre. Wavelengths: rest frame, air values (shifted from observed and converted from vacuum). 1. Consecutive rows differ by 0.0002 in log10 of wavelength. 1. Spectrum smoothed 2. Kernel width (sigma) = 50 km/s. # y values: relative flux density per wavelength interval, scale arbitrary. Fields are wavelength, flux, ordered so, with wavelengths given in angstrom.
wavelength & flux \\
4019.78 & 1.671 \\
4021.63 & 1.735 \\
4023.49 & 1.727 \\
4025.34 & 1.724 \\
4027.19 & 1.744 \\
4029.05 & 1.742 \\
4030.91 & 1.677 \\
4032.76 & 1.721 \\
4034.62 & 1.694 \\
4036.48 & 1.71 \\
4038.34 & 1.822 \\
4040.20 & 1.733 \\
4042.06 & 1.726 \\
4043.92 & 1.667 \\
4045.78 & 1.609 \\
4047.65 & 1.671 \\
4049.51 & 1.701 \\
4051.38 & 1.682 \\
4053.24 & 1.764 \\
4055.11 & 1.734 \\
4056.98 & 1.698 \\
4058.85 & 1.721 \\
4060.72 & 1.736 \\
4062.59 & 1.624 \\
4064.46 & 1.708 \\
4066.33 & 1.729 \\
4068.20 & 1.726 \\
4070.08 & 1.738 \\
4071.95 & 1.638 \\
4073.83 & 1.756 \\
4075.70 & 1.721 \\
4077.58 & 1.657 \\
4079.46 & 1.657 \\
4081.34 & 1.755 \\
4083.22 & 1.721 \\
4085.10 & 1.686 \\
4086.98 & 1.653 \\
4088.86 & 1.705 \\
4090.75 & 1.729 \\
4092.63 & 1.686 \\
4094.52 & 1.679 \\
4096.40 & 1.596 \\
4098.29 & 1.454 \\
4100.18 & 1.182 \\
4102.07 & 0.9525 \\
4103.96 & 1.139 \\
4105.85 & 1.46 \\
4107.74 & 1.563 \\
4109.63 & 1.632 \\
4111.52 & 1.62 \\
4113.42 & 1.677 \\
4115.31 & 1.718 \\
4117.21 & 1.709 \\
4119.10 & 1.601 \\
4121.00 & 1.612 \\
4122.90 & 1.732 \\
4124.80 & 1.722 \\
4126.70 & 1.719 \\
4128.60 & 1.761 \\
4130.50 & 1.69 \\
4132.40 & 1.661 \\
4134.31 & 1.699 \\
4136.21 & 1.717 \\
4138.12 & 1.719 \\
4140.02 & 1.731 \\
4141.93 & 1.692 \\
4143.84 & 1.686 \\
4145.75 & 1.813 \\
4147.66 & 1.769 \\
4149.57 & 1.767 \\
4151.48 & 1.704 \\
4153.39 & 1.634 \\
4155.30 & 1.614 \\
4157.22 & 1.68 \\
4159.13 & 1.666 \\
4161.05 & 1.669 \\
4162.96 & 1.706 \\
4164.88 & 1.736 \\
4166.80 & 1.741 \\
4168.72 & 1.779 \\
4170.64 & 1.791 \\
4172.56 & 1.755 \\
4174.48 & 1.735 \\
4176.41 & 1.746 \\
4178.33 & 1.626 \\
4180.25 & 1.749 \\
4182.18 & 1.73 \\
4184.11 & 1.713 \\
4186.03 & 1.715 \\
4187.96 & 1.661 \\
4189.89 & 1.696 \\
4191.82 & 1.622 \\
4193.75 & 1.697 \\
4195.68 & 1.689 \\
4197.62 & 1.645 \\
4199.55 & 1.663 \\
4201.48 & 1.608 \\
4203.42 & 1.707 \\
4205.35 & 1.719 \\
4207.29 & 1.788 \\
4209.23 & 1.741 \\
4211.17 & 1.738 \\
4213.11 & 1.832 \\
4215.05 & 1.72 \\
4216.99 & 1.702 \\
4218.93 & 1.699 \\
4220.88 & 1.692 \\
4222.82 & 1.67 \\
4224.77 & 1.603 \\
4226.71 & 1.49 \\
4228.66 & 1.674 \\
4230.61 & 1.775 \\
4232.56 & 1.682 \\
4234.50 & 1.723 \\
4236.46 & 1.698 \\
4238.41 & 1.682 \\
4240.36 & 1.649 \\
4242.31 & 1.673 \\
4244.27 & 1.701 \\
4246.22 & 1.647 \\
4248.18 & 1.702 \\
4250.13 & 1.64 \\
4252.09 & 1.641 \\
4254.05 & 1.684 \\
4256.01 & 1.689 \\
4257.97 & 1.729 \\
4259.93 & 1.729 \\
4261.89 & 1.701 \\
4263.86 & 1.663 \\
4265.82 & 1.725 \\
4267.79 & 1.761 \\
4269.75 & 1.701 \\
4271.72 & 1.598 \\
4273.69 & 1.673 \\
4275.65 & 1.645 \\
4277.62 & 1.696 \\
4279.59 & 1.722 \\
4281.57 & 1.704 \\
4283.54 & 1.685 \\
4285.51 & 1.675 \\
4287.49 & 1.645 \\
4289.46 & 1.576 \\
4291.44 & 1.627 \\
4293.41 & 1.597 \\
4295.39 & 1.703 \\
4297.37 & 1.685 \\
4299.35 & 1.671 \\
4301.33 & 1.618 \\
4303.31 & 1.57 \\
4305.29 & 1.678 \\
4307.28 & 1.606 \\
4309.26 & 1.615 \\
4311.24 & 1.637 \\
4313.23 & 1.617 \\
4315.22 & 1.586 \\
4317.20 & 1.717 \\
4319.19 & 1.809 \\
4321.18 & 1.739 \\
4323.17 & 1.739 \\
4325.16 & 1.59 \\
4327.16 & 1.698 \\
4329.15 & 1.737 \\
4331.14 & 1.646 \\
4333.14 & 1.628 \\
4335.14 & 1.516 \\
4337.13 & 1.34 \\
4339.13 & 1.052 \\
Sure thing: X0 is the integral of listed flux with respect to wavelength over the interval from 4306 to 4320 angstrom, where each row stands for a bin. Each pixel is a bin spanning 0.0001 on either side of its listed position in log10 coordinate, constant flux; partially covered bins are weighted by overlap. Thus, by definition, 23.2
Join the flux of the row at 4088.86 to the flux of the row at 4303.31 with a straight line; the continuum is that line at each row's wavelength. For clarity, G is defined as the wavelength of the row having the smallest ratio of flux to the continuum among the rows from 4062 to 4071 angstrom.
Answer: 4062.59 angstrom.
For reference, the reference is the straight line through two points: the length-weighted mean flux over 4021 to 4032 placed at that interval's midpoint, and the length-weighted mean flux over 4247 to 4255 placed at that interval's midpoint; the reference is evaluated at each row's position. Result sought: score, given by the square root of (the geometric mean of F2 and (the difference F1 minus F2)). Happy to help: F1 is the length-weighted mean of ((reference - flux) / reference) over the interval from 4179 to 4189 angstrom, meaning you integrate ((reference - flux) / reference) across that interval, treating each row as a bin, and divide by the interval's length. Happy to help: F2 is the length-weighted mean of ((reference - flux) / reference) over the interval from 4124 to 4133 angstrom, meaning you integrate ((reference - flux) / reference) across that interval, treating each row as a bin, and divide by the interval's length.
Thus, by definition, 0.090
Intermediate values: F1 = -0.016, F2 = -0.009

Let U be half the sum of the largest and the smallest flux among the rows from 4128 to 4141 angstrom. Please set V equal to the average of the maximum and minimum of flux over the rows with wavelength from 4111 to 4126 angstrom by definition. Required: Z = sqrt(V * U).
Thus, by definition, 1.69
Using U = 1.71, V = 1.67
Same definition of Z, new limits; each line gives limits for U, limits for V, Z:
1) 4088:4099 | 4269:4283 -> 1.63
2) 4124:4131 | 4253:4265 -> 1.71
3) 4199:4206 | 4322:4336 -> 1.65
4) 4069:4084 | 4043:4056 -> 1.69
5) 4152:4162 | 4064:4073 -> 1.67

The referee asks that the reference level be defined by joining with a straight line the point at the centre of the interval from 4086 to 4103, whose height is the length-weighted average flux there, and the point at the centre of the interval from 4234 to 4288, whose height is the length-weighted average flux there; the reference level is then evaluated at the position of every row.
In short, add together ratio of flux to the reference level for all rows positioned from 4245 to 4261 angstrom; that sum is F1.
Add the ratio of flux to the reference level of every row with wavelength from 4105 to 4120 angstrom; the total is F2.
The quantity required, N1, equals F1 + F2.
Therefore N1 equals 16.5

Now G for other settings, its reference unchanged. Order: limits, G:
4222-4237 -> 4226.71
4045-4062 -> 4045.78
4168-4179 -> 4178.33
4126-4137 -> 4132.40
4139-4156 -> 4155.30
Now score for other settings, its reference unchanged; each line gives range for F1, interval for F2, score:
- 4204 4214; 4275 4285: 0.156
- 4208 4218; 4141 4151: 0.140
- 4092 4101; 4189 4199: 0.163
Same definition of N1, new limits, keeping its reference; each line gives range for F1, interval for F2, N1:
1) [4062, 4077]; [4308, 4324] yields 16.9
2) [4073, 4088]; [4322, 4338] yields 16.4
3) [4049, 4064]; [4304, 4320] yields 16.9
